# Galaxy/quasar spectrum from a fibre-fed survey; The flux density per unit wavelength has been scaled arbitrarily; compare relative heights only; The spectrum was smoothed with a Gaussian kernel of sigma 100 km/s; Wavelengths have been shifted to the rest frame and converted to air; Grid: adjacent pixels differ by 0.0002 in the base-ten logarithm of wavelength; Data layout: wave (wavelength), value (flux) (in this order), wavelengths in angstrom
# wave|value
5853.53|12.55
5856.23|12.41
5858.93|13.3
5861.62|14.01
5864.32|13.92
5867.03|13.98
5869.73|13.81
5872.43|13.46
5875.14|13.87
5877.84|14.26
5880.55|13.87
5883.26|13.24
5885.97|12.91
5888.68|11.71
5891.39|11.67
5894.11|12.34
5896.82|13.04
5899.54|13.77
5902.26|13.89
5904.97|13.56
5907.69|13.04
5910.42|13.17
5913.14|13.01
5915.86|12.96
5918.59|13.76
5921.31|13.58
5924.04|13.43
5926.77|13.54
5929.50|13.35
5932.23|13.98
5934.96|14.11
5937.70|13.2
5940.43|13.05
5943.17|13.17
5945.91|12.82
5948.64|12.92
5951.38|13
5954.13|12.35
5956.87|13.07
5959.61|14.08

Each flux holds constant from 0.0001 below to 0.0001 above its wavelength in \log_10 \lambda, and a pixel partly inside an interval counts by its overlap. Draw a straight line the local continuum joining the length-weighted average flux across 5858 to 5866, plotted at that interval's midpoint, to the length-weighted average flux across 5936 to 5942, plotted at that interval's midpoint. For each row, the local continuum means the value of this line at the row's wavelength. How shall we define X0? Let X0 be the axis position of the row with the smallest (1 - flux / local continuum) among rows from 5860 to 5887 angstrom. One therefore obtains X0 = 5877.84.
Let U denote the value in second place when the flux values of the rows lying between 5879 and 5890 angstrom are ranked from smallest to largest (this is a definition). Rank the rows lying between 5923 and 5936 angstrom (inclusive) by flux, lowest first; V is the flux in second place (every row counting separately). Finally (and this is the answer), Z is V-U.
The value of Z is 0.5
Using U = 12.91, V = 13.43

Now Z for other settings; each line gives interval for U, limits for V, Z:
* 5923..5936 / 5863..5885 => 0.0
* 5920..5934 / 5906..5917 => -0.4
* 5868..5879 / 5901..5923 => -0.8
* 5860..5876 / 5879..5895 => -2.1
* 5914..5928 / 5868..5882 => 0.4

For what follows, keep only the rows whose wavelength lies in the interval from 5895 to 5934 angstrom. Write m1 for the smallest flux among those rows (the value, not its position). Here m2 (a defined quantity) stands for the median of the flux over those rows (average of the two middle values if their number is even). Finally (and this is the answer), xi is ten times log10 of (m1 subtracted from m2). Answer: -2.8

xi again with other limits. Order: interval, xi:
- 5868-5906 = 2.6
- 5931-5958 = -1.5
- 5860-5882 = -3.6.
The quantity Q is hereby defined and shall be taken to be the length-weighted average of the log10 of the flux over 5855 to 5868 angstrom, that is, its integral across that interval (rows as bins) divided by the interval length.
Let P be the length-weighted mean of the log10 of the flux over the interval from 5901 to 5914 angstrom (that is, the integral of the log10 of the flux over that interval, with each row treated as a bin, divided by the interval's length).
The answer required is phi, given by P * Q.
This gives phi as 1.272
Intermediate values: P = 1.13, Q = 1.13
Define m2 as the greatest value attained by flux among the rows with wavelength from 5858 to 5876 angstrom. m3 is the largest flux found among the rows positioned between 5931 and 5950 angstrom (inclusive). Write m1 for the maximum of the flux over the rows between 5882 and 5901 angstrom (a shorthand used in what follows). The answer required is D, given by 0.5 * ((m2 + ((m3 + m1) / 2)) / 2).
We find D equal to 6.99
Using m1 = 13.77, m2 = 14.01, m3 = 14.11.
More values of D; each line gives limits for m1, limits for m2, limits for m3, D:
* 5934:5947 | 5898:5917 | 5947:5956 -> 6.86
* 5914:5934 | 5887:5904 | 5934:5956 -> 6.98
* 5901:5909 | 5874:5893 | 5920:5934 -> 7.05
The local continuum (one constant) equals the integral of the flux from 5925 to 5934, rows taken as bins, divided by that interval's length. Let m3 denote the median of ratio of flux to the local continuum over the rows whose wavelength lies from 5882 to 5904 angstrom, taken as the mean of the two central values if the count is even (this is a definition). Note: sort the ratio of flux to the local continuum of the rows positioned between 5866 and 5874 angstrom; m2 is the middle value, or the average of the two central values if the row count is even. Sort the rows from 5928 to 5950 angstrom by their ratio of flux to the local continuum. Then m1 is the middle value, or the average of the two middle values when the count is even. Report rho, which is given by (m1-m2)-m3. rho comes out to -1.00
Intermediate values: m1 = 0.967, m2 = 1.01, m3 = 0.951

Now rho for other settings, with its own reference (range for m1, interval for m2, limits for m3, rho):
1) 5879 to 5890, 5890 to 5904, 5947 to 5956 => -0.94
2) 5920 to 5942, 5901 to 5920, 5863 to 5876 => -0.99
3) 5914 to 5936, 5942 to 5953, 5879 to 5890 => -0.91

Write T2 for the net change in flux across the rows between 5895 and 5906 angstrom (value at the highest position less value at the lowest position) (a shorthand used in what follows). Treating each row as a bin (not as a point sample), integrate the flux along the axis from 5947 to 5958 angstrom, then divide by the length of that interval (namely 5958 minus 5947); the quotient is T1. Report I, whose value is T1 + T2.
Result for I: 13.4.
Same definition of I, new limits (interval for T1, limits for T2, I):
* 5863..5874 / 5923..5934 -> 14.3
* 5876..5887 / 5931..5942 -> 12.7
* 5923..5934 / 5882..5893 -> 12.0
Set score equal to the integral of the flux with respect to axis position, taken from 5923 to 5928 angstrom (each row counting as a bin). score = 67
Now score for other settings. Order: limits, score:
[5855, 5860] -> 64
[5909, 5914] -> 65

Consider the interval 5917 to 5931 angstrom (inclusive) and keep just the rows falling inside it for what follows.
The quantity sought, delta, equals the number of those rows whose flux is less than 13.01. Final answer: 0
